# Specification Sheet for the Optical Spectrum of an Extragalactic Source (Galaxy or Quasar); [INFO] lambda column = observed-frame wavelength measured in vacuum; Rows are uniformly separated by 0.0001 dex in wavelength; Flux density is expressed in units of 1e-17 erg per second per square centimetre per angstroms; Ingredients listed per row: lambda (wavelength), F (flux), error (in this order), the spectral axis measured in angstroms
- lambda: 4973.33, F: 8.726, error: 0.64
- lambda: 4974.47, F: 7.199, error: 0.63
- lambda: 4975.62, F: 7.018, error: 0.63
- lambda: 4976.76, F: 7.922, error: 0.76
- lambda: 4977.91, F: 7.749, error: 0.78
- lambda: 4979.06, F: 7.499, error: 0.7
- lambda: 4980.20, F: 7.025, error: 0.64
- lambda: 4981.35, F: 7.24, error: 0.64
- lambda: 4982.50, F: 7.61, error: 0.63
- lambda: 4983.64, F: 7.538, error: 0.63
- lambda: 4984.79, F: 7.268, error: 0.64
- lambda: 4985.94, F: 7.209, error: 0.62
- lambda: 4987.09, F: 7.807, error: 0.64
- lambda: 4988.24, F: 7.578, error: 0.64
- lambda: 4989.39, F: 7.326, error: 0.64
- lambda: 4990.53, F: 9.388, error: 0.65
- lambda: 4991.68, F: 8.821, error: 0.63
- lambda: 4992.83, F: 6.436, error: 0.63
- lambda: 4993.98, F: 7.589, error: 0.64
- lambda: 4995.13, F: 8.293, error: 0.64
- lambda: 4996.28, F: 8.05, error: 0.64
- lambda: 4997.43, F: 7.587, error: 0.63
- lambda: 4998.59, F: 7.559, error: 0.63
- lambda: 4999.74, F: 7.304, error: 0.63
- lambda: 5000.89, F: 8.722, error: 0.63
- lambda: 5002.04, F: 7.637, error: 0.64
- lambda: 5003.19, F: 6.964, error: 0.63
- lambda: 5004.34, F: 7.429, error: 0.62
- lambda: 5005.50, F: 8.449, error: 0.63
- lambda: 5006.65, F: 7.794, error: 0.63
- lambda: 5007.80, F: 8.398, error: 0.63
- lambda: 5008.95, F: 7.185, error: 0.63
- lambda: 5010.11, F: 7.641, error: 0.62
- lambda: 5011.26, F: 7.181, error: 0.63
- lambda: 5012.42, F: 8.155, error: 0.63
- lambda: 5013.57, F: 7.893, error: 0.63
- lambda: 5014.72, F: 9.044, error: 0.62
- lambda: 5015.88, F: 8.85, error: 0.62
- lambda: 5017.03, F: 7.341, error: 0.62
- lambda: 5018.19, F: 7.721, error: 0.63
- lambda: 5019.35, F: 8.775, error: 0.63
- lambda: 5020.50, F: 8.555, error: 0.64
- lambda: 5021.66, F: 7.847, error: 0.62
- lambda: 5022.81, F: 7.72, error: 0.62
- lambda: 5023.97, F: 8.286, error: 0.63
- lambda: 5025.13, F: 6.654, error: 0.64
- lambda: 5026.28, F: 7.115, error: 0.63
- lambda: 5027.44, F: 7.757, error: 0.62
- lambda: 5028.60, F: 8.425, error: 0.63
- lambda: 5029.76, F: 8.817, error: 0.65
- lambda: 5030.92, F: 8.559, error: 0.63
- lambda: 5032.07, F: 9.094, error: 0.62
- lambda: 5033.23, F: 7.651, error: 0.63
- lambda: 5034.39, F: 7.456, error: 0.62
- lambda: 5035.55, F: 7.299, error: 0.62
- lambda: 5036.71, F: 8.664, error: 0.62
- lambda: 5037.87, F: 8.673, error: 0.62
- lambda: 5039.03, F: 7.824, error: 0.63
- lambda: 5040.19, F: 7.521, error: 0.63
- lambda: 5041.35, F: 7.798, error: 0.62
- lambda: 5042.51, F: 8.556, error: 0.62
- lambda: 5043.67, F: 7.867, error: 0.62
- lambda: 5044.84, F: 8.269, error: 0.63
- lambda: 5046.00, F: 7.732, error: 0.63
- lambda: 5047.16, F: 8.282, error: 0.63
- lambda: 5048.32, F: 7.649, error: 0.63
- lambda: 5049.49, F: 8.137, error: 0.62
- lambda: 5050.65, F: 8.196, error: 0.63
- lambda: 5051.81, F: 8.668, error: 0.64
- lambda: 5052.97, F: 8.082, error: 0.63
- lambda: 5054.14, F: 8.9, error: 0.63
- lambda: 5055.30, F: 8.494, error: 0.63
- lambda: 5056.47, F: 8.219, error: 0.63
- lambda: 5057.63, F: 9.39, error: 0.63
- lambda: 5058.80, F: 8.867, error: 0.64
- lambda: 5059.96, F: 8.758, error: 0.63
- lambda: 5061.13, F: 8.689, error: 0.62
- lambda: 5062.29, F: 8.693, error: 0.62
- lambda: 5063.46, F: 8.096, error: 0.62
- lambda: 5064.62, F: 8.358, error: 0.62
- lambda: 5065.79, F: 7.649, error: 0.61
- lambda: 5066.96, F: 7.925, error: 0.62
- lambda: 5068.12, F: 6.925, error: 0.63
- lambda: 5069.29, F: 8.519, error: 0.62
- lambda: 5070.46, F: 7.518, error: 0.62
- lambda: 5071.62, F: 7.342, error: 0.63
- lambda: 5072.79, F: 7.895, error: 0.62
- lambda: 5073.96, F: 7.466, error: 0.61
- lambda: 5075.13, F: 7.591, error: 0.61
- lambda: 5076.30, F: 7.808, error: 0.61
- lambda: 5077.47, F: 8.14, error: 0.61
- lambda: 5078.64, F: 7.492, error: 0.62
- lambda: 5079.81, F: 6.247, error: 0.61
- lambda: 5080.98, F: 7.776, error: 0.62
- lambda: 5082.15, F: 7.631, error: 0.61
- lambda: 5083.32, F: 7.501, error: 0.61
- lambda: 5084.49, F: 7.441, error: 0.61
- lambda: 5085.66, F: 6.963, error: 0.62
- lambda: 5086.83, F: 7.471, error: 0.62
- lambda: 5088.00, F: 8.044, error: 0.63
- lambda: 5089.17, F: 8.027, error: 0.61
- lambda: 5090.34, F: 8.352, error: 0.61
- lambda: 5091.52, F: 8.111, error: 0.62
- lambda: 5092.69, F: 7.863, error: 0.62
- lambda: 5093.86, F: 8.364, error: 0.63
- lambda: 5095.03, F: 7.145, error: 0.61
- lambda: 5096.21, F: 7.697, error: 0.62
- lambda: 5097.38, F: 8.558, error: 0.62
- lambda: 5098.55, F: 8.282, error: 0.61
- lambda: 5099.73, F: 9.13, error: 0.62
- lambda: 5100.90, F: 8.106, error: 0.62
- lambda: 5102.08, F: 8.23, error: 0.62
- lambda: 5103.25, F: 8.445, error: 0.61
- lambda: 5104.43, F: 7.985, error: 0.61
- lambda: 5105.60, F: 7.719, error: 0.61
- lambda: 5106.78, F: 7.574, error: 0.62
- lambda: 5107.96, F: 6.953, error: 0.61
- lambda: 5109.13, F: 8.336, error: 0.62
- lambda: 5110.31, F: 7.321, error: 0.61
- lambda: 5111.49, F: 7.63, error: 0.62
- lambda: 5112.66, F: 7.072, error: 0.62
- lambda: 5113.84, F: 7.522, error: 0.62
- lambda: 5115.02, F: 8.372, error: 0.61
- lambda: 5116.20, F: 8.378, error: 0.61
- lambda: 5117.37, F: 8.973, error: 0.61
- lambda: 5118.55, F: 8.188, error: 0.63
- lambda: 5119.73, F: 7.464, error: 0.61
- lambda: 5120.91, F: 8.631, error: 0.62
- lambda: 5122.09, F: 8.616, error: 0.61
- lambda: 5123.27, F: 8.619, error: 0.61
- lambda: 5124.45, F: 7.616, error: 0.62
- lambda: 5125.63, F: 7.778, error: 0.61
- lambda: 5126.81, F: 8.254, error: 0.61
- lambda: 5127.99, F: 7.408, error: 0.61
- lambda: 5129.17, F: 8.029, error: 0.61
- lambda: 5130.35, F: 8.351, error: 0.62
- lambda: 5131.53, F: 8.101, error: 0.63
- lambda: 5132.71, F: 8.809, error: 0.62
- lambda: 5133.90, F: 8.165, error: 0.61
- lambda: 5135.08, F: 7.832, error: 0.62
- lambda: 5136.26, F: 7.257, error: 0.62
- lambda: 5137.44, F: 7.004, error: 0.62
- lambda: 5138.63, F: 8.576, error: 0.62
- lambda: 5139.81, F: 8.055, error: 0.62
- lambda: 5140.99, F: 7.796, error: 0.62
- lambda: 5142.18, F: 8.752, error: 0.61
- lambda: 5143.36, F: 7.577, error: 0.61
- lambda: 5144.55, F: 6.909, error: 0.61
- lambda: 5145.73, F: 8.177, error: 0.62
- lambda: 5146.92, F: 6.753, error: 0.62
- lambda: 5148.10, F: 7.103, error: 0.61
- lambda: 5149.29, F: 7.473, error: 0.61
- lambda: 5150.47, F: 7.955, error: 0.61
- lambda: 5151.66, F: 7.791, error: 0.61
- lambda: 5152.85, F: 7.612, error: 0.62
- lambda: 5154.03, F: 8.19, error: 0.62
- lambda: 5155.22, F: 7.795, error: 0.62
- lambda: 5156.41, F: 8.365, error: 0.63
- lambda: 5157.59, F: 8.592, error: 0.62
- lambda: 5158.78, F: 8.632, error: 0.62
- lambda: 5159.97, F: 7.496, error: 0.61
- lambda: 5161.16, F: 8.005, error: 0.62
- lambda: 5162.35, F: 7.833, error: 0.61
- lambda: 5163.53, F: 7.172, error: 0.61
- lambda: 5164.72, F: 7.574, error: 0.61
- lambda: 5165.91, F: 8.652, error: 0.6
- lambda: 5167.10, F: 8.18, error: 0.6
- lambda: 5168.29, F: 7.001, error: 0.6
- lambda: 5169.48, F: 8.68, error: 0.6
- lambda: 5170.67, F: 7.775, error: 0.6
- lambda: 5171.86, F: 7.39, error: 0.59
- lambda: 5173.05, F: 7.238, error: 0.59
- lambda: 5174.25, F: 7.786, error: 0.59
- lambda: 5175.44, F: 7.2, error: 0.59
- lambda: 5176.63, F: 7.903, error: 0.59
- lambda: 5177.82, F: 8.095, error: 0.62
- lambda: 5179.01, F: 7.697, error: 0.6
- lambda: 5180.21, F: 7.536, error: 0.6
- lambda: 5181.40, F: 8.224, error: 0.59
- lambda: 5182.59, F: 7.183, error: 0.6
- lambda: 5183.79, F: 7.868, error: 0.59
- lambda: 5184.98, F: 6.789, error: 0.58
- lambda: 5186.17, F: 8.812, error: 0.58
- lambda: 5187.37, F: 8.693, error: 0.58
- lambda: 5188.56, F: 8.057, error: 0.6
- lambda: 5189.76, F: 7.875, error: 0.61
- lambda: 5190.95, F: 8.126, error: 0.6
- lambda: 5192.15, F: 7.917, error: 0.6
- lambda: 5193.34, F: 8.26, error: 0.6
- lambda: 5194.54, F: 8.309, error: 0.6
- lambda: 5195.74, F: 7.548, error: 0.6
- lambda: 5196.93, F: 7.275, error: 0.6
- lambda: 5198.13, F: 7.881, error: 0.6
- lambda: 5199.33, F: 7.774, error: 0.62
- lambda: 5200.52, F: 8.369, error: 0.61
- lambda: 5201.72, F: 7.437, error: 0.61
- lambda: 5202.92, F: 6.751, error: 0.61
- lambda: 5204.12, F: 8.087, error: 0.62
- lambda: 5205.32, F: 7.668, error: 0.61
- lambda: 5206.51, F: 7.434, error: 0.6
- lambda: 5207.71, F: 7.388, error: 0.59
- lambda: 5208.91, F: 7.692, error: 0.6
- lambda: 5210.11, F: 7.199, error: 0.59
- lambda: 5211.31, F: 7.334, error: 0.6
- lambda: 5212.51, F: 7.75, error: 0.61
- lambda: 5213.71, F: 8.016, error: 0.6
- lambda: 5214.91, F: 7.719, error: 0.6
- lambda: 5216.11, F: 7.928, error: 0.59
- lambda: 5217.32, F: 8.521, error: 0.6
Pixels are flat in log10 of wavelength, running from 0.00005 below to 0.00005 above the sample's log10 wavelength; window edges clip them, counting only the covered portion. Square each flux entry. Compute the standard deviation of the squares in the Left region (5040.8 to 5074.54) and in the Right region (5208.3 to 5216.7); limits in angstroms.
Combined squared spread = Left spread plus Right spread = 13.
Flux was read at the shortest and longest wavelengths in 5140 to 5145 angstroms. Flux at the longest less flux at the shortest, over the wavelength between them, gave -0.25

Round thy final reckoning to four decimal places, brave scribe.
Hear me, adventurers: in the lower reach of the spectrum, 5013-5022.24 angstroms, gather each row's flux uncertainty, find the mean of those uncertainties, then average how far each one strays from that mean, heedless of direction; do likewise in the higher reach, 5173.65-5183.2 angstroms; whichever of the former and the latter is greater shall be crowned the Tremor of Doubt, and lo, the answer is 0.0075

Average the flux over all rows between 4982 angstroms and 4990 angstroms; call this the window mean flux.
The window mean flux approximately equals 7.5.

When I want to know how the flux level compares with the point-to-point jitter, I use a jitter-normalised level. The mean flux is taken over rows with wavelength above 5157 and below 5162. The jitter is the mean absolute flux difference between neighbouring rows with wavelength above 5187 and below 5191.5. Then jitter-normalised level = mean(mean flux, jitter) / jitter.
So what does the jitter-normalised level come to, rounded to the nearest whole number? 12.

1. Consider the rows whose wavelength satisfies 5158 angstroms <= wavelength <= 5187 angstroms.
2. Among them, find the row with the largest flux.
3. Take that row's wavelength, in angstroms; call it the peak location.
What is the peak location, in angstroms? 5186.17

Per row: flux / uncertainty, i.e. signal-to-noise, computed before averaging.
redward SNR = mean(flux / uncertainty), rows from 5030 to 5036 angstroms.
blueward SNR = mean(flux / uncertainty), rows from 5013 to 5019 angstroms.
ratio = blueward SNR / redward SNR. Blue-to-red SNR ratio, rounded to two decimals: 1.02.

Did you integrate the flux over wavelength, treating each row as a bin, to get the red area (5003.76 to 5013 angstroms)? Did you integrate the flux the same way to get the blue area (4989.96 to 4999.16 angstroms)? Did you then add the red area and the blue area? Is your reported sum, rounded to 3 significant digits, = 145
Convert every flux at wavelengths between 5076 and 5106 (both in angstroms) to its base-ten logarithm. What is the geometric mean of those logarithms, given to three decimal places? 0.894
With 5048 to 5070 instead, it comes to 0.919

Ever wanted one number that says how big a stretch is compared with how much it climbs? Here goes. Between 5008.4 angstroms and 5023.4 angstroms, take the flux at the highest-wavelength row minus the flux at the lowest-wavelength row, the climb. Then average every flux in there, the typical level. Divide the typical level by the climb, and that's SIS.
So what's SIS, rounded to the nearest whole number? 15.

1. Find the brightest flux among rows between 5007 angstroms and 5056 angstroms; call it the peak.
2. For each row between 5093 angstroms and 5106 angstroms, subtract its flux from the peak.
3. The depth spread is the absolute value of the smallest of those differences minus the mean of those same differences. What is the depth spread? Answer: 0.98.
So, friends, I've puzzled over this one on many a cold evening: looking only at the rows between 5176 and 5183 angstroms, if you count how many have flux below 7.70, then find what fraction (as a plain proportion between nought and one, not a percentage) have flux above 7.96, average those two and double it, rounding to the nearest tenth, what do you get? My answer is 3.3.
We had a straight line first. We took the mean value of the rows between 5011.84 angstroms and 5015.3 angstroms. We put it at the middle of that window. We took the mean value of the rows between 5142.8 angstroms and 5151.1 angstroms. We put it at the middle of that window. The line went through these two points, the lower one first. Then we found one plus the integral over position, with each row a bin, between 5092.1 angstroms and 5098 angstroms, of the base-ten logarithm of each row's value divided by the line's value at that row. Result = 1.04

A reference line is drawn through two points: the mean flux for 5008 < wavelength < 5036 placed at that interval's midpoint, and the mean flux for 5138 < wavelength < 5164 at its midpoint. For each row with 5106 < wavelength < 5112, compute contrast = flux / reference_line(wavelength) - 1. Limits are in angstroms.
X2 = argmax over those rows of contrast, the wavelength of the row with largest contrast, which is 5109.13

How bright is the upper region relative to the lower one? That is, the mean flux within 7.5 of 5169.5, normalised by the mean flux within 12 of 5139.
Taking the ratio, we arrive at 0.99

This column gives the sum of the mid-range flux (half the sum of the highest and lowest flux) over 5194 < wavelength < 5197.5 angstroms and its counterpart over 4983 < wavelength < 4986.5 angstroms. 15.2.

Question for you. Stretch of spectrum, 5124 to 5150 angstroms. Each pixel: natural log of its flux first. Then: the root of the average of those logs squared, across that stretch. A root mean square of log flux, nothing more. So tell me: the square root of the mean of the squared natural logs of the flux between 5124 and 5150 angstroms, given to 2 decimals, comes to 2.05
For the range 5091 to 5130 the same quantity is 2.08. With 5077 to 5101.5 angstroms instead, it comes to 2.06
